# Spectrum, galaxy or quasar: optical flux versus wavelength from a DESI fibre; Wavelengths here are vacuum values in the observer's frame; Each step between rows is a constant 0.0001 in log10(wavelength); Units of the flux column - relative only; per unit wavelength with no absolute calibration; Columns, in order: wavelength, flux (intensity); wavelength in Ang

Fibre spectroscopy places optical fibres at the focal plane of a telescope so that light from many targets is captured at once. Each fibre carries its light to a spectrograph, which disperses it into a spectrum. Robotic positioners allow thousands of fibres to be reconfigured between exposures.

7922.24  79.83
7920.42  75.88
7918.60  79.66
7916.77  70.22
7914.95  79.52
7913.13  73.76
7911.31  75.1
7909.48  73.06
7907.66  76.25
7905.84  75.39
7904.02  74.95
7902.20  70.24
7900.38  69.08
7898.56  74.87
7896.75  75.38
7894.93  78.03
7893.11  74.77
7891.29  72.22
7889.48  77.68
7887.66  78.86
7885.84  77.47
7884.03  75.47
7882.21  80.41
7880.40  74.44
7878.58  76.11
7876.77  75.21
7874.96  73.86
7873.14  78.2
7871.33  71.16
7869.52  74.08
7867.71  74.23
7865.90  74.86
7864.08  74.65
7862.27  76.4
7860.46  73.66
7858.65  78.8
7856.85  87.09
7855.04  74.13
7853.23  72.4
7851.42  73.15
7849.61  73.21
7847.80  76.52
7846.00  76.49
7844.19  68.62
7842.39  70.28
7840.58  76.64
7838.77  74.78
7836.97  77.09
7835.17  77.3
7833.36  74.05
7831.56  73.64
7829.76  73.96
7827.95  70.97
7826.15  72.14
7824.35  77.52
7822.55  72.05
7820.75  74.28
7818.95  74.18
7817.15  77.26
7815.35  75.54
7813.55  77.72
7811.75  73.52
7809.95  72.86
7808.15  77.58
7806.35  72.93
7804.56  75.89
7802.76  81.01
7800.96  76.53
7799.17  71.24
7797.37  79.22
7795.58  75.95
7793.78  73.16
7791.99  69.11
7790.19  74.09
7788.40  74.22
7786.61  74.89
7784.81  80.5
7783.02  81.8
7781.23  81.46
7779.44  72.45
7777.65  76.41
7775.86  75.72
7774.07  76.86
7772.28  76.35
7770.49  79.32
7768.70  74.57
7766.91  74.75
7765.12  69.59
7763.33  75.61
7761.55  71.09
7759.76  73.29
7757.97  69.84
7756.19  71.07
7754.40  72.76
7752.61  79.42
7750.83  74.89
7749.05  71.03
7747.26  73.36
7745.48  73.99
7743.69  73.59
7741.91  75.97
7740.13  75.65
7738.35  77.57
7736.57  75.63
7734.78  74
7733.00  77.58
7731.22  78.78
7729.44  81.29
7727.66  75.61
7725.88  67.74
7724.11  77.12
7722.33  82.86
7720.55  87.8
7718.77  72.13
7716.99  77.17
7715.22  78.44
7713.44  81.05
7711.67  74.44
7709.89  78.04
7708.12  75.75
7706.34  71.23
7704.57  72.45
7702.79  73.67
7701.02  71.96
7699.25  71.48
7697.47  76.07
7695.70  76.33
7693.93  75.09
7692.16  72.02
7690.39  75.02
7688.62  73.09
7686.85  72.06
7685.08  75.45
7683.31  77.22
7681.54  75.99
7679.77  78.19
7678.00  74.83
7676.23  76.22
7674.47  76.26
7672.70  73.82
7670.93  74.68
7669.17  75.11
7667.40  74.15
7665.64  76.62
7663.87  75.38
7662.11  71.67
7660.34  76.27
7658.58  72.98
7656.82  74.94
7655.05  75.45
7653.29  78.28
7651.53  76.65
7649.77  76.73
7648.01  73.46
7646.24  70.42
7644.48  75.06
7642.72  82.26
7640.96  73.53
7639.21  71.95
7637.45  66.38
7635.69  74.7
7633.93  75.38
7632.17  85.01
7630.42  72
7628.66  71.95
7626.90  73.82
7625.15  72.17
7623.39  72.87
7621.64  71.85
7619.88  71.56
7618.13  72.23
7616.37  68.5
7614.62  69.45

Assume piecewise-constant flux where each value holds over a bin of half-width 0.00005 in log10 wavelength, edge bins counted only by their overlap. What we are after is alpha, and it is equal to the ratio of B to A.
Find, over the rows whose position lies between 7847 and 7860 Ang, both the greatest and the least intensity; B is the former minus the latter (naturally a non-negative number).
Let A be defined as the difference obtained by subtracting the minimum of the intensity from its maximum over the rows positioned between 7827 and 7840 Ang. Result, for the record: 2.32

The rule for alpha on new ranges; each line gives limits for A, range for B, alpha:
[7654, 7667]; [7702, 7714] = 1.98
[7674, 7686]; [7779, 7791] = 2.78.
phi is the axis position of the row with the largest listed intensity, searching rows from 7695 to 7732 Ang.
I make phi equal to 7720.55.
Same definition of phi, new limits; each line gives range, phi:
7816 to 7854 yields 7824.35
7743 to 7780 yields 7752.61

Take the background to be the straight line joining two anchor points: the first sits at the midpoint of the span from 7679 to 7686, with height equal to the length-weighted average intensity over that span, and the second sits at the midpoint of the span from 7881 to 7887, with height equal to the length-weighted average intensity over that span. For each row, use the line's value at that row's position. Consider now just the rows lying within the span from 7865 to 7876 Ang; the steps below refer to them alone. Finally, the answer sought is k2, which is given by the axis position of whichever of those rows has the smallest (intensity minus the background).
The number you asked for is 7871.33 Ang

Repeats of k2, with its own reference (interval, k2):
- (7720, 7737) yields 7725.88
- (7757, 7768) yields 7765.12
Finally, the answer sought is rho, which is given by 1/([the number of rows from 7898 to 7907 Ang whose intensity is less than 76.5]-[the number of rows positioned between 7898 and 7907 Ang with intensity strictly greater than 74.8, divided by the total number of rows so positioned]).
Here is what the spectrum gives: 0.23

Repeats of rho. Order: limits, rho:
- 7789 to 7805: 0.18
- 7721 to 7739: 0.31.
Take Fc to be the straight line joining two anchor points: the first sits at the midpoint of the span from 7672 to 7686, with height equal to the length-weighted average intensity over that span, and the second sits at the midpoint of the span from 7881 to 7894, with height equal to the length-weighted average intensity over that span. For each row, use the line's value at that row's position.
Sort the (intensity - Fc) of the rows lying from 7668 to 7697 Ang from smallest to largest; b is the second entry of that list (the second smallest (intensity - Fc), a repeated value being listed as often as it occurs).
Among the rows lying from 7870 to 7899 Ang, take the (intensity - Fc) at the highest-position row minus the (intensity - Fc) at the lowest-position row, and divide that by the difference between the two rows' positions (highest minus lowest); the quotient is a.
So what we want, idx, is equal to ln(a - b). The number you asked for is 1.4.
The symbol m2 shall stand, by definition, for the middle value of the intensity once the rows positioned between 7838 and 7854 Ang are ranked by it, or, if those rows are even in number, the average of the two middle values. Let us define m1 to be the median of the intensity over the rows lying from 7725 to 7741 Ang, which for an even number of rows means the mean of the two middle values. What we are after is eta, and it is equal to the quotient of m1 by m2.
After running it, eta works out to 1.03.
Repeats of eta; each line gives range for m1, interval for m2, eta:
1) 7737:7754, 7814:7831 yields 1.01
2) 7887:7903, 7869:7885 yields 1.00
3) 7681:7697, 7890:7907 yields 1.00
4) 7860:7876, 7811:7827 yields 1.00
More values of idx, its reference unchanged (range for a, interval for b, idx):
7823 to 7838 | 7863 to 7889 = 1.0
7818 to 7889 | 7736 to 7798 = 1.9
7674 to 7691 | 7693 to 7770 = 1.9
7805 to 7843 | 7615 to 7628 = 1.4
